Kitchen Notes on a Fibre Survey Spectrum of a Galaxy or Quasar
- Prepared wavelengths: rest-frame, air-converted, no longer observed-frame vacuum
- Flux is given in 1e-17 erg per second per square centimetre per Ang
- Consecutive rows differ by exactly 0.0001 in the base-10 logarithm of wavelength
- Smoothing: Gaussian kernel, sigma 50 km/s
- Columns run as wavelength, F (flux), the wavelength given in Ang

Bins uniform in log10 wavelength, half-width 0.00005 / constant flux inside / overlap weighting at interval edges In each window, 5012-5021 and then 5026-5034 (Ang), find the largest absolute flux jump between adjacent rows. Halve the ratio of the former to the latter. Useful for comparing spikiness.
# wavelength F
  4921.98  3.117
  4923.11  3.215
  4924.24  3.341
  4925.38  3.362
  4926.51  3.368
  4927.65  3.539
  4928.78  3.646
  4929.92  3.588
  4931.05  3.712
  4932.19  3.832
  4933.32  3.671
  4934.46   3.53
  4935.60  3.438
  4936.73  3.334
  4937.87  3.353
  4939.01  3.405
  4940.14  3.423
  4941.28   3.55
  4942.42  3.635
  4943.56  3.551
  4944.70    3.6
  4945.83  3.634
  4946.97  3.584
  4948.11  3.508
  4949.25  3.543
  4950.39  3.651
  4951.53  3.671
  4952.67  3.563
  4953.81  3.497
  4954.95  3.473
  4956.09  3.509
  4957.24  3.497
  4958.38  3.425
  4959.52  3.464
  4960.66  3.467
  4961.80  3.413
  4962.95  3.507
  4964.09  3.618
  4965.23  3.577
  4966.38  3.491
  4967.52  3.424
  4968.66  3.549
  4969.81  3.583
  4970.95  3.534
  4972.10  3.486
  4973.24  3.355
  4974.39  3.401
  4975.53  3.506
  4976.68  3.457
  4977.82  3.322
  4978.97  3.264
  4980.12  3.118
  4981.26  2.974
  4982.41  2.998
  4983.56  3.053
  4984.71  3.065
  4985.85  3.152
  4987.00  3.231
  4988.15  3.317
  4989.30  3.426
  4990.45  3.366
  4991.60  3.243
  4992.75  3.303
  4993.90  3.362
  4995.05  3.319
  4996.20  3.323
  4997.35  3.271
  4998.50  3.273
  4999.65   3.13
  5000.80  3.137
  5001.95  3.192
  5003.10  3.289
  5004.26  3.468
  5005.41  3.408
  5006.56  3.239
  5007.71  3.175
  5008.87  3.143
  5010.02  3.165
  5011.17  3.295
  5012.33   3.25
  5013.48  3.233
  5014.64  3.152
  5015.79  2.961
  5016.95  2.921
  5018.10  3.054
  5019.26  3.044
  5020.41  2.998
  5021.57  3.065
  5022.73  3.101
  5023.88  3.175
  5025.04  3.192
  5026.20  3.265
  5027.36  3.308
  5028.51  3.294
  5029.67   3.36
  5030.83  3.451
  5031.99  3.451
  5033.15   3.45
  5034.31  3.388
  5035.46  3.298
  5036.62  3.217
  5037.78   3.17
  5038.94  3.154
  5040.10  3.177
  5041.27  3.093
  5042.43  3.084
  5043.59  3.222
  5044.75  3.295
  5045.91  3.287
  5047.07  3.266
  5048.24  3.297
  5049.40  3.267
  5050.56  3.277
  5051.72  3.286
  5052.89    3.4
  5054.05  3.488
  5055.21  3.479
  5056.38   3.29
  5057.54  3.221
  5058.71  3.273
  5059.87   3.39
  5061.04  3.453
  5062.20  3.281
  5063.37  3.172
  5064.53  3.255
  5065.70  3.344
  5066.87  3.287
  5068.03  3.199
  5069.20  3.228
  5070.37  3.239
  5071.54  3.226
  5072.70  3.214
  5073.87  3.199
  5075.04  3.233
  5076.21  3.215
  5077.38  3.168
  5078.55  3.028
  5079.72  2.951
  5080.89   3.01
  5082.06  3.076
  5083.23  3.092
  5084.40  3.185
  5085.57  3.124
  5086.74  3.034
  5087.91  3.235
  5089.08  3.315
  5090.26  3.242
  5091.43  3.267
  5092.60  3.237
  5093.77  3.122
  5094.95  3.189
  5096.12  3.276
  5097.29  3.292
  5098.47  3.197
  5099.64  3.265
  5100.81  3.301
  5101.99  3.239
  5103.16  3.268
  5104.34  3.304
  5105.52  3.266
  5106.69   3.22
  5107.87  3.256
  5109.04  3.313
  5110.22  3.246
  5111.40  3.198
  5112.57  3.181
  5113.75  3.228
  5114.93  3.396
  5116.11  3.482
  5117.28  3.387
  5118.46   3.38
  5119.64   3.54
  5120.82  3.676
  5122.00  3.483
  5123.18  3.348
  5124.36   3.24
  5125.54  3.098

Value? 1.05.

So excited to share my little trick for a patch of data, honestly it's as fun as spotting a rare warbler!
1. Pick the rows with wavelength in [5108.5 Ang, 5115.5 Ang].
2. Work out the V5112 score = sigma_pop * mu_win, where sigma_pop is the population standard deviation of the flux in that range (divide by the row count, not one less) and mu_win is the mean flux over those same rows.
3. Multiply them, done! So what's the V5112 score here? 0.24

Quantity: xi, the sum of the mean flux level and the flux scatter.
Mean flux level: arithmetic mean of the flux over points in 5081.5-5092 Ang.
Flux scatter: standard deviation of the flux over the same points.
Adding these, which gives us 3.27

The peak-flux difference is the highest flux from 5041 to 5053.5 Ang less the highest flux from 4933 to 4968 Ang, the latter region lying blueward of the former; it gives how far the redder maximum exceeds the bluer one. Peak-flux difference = -0.27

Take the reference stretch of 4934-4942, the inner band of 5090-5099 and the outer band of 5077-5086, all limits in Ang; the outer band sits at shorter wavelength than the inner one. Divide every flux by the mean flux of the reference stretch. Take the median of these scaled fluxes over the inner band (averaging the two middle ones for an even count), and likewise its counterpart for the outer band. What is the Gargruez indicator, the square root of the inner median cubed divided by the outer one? 0.97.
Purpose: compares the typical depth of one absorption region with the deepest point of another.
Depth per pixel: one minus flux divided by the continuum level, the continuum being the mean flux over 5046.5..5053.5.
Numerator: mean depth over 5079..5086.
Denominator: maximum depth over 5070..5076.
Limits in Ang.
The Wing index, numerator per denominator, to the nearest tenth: 2.3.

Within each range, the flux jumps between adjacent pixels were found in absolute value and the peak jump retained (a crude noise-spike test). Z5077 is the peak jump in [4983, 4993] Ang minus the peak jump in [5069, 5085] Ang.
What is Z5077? -0.017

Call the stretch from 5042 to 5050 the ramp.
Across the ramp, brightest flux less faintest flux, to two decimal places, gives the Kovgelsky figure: 0.21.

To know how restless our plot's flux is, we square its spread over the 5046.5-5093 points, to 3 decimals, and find 0.014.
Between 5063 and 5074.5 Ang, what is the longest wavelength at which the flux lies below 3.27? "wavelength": 5073.87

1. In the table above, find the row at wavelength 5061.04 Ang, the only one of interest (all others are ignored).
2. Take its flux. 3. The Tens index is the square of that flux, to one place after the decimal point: 11.9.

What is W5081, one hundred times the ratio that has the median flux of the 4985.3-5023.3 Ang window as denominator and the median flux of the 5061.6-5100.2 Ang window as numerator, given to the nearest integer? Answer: 99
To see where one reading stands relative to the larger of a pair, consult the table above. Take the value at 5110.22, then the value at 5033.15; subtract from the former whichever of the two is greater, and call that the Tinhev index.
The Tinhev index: -0.20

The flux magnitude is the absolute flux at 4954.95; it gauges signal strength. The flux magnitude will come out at 3.47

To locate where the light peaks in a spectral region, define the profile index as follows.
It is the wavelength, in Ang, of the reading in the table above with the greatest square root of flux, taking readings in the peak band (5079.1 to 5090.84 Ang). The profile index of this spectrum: 5089.08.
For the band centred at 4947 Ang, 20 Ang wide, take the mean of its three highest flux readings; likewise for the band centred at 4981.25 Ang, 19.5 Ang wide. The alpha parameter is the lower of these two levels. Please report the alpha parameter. 3.48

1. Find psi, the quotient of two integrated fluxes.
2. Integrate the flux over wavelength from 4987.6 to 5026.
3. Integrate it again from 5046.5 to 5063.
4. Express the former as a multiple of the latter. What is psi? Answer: 2.2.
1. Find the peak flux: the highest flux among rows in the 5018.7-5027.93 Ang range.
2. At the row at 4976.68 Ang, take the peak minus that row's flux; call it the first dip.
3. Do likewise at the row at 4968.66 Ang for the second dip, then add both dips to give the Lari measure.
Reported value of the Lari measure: -0.4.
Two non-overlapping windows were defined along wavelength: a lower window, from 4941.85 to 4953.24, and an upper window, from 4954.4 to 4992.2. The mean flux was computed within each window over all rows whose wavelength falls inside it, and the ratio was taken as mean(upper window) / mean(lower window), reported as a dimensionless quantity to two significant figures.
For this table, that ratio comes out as 0.94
